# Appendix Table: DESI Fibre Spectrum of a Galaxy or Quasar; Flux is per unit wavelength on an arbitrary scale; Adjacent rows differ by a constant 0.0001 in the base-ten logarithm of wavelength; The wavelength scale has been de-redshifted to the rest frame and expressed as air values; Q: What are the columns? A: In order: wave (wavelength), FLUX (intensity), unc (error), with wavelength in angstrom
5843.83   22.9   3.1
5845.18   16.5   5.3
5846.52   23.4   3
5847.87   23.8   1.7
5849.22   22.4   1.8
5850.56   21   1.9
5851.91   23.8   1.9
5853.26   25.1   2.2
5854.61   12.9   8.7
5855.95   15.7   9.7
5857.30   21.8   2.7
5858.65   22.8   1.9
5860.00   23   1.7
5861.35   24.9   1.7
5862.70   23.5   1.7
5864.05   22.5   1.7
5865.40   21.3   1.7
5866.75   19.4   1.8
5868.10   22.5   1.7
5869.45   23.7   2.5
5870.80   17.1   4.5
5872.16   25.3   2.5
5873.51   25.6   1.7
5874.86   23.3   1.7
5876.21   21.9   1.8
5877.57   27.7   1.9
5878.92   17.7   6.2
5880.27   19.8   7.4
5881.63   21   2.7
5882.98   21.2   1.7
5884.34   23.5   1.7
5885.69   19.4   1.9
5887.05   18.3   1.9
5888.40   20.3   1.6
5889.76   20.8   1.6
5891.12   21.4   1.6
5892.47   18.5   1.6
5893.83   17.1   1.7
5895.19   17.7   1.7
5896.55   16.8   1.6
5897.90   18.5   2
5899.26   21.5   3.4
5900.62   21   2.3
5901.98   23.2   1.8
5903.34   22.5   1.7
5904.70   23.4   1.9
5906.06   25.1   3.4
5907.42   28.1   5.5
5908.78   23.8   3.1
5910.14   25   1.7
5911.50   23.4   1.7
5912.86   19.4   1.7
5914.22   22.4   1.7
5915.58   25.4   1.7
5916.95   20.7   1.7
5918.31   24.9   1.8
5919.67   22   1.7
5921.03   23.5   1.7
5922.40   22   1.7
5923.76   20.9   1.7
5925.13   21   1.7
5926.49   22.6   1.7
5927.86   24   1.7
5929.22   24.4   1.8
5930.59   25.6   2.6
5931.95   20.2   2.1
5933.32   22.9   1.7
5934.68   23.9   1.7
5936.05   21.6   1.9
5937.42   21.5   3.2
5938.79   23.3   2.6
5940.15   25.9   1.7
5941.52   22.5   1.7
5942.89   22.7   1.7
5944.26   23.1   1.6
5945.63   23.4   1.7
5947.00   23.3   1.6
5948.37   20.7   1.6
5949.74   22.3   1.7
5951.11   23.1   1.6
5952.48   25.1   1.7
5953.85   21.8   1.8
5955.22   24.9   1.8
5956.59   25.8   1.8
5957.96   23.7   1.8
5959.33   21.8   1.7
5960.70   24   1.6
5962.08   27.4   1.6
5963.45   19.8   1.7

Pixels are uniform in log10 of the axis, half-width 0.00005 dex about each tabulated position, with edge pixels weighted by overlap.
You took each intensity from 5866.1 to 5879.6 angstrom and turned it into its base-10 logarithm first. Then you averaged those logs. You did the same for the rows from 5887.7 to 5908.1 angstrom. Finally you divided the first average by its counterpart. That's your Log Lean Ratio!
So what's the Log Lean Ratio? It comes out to 1.02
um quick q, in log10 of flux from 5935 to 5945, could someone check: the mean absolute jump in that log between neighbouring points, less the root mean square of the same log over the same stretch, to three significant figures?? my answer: -1.33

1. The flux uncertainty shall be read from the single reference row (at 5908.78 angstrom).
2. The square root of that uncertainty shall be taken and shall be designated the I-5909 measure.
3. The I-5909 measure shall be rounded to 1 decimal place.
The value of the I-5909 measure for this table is 1.8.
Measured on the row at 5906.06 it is 1.8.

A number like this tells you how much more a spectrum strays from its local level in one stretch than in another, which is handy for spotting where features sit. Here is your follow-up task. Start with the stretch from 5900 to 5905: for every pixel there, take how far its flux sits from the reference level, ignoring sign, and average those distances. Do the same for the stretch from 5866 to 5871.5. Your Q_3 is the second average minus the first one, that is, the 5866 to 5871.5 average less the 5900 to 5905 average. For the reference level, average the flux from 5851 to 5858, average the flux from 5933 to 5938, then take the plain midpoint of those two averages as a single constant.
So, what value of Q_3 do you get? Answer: 1.0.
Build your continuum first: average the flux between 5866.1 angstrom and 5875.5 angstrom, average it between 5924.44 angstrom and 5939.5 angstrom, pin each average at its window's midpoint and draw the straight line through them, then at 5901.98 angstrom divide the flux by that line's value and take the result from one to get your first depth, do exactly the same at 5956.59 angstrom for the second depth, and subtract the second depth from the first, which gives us 0.10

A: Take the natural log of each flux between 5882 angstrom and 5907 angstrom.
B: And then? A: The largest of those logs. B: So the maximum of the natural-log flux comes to 3.22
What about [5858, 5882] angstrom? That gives 3.32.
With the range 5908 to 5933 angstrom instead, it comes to 3.24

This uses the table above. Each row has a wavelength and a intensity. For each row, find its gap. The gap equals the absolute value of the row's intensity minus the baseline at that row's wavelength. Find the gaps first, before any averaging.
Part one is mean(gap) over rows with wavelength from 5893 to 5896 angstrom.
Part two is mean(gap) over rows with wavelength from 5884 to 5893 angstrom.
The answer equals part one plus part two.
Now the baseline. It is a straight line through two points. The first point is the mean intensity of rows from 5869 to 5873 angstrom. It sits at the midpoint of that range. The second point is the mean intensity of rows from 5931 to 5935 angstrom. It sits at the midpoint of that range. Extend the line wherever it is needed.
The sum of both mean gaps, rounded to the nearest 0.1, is 7.0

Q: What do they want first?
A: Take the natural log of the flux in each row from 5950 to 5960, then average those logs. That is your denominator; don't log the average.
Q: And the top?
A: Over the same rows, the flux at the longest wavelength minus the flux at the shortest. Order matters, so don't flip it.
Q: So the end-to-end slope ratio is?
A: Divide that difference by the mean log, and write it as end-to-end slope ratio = -0.4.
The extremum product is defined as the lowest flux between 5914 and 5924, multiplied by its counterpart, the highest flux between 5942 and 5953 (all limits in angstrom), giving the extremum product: 520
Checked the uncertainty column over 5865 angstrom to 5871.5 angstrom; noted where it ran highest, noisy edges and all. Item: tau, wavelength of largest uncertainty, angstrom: 5870.80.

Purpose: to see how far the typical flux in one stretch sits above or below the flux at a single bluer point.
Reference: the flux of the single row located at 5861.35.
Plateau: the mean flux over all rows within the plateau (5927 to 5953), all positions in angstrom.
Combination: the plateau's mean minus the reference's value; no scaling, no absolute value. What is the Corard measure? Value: -1.8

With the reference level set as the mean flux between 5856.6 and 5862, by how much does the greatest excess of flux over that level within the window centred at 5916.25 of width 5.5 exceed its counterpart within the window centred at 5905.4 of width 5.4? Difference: -2.7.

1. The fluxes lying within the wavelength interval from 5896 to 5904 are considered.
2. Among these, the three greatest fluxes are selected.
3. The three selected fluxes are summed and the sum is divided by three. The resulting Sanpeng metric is 22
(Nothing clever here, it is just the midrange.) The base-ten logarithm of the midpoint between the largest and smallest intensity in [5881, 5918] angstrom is 1.35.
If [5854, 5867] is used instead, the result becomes 1.28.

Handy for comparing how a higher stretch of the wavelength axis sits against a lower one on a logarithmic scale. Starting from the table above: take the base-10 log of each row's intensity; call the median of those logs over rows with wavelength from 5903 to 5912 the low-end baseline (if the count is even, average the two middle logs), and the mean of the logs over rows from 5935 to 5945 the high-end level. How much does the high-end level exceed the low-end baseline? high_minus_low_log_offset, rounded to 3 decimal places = -0.017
